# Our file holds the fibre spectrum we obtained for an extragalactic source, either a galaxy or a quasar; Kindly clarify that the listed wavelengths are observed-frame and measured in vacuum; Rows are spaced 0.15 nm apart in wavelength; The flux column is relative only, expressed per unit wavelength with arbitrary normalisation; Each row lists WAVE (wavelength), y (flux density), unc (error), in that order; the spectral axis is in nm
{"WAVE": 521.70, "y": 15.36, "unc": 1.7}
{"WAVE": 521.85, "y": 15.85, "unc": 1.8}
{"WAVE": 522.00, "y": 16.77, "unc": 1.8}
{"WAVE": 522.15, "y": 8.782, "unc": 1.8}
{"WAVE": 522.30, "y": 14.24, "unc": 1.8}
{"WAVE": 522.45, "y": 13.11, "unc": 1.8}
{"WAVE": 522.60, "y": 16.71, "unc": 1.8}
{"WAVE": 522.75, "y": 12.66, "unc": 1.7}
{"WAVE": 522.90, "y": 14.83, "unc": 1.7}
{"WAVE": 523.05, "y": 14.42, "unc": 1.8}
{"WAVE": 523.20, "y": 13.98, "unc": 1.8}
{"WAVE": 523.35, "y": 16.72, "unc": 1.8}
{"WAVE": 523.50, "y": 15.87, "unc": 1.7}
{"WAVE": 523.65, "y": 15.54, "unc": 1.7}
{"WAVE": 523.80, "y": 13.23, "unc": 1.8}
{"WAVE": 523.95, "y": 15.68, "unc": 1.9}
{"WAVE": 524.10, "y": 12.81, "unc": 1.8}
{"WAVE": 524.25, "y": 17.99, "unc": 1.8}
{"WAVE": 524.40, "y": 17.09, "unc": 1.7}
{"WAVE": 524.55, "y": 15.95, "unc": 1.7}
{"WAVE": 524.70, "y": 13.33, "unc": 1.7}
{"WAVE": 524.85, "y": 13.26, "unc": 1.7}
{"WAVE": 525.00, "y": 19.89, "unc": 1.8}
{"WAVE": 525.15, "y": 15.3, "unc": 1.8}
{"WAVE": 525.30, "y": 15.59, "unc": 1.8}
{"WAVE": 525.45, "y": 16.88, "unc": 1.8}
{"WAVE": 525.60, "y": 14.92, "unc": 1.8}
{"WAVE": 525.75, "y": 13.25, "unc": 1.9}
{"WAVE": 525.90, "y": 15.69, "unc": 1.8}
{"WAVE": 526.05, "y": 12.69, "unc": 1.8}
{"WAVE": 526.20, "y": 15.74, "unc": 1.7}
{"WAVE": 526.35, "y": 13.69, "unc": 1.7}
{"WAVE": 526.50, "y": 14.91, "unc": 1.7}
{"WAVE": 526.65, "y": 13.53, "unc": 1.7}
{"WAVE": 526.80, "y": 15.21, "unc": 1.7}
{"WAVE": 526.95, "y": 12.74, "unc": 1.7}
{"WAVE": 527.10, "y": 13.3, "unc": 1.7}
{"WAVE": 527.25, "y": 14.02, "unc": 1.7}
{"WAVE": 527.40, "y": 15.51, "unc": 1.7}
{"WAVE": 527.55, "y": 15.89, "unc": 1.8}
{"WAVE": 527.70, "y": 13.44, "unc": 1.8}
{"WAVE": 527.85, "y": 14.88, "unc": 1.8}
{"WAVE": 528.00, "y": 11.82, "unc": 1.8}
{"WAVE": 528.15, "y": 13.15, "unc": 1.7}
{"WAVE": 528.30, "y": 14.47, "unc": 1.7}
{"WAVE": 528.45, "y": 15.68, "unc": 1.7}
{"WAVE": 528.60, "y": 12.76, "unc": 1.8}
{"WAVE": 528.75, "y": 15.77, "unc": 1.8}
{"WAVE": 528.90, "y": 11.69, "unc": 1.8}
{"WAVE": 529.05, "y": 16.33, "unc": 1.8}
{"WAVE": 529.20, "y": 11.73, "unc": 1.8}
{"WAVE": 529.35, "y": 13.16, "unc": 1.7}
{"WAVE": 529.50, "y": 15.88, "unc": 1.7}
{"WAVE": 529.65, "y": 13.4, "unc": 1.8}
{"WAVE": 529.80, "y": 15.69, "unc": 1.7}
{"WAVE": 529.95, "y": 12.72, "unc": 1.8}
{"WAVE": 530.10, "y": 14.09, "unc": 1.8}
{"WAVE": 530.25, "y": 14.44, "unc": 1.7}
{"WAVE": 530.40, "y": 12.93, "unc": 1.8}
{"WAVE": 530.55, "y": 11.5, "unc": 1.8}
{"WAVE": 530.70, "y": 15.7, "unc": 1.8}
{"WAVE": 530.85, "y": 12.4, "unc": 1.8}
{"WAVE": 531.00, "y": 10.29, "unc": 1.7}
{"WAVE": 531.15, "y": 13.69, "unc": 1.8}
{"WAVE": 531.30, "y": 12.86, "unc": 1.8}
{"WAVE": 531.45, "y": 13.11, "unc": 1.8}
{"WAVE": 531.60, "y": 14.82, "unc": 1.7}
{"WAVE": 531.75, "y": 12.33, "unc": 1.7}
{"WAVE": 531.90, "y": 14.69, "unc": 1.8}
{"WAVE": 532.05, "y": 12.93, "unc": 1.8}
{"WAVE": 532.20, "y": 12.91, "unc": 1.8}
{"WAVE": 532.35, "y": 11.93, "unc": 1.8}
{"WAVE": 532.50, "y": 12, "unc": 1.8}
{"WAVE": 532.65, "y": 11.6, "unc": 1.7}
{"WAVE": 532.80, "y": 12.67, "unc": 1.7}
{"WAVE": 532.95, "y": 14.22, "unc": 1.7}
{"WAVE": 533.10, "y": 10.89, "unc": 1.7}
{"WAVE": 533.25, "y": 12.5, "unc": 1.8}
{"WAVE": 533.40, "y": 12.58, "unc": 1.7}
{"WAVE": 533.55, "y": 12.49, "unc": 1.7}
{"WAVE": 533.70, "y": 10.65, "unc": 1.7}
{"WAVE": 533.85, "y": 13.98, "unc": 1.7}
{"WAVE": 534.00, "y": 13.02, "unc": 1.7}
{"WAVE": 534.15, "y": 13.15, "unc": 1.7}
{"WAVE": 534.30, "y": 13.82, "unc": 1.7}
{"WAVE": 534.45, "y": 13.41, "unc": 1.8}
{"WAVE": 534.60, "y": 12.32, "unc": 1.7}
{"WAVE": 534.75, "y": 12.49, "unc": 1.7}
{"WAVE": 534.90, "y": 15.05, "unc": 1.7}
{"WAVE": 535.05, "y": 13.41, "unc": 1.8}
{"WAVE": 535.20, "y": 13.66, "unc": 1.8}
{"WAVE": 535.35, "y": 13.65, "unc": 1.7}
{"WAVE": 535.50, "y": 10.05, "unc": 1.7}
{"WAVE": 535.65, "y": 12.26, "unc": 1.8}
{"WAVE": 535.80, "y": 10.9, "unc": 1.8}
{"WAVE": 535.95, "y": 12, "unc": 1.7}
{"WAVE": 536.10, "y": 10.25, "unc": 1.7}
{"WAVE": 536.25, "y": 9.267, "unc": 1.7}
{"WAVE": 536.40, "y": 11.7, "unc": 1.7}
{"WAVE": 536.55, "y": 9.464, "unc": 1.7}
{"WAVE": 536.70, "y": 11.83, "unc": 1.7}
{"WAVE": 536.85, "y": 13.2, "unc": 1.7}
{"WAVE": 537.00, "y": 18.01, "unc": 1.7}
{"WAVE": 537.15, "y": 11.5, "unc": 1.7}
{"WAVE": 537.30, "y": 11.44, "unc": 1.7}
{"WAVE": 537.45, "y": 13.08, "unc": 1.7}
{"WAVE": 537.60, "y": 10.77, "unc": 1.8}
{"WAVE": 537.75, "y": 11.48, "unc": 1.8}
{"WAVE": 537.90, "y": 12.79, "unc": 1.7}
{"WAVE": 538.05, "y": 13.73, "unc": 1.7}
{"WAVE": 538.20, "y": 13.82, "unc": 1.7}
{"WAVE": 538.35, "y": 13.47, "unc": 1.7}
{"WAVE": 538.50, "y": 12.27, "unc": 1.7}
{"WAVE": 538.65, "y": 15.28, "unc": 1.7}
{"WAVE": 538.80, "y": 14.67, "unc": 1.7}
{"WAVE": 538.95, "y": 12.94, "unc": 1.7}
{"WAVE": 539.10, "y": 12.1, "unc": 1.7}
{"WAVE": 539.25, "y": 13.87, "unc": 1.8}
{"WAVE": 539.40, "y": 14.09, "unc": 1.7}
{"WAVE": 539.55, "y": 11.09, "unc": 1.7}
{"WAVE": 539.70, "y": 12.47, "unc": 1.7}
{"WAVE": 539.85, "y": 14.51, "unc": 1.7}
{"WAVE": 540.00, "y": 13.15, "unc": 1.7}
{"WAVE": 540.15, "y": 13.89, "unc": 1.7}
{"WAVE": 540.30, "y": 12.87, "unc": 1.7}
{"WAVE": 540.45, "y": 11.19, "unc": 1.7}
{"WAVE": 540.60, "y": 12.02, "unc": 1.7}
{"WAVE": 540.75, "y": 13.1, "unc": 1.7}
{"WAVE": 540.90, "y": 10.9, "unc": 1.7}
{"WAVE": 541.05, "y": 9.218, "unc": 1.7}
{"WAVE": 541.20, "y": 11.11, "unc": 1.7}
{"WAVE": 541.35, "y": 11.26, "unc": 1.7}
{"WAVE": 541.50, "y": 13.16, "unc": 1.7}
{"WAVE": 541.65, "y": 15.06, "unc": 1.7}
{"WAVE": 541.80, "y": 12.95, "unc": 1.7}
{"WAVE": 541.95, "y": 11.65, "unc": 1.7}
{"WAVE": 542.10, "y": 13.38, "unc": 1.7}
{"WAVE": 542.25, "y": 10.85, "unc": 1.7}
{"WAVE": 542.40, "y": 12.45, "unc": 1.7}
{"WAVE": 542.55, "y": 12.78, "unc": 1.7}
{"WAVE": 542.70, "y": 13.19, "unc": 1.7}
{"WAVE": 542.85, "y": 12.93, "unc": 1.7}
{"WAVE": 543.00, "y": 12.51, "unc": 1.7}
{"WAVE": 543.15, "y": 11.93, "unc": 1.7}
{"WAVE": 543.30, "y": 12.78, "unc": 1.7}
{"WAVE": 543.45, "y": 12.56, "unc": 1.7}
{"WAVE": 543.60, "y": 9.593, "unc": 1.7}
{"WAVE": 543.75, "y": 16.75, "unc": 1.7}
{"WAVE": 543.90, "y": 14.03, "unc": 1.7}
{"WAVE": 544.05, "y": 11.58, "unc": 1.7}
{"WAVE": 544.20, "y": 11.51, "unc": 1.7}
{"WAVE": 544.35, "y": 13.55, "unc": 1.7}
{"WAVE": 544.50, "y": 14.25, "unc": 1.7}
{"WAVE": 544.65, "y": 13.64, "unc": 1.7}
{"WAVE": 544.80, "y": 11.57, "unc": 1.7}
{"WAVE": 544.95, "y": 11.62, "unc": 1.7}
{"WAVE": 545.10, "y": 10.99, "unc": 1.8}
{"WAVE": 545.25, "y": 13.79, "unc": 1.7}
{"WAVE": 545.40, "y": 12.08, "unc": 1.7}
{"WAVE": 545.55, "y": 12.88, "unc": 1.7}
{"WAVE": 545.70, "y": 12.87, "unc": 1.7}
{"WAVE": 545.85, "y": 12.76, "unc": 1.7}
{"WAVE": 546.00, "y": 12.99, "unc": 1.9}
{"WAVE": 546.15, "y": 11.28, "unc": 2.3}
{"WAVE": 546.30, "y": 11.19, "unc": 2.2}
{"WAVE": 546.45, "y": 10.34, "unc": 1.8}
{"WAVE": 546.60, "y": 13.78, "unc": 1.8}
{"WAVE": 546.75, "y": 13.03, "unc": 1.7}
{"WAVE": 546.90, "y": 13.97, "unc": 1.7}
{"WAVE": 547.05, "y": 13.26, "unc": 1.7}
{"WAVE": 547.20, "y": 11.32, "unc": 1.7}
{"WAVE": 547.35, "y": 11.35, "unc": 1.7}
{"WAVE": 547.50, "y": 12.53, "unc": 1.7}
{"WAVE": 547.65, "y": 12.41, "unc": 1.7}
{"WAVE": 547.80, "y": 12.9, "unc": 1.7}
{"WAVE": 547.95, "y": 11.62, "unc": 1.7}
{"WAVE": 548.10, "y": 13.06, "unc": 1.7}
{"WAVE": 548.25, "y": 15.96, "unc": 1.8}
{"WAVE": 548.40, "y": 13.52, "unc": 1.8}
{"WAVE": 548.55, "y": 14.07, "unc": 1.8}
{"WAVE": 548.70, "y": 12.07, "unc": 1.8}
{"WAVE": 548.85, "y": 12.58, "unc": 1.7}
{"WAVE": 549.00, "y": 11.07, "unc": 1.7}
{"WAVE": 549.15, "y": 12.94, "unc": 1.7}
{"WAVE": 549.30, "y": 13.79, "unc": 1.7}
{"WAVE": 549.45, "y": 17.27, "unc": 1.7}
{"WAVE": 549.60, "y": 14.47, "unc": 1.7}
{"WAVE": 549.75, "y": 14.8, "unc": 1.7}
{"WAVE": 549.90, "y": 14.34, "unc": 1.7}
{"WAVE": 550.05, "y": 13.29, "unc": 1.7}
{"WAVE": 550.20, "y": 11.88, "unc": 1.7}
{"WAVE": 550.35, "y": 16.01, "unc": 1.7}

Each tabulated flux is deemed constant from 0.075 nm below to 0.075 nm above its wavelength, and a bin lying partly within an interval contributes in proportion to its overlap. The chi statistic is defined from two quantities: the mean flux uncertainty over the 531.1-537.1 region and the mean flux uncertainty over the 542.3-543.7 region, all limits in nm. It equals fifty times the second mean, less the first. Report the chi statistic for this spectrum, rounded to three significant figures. 83.3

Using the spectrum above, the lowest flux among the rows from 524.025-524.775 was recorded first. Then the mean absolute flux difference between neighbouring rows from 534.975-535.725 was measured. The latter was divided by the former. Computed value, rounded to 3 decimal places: 0.118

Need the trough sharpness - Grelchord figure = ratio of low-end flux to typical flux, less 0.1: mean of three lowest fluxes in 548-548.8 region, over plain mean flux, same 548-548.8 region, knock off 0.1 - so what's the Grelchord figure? 0.84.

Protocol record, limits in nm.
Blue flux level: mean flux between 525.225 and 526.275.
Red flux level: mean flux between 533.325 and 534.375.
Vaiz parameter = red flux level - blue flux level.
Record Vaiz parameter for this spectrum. -2.2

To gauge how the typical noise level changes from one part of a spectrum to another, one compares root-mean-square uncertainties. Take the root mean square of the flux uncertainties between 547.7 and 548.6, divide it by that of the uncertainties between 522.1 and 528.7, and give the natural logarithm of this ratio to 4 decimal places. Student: -0.0053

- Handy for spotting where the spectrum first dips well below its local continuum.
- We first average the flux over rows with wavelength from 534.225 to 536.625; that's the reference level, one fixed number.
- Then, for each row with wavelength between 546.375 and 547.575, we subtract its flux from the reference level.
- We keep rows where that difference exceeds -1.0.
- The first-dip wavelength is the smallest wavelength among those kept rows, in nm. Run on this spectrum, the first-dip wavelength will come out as 546.45 nm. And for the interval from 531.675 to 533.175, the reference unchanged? 531.75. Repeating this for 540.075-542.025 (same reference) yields 540.30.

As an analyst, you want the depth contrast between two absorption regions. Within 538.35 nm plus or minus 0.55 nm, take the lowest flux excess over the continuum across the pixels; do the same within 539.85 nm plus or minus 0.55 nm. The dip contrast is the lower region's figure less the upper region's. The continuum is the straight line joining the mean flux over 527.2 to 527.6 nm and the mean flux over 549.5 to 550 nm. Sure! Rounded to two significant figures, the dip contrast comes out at 1.2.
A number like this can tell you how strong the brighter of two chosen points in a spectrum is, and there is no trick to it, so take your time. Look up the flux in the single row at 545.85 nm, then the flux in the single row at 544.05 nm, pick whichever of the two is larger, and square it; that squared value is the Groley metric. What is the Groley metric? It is 163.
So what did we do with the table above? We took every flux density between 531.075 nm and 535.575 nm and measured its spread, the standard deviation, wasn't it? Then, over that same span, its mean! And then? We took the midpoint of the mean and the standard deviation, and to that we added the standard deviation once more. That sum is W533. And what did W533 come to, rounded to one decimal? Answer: 8.2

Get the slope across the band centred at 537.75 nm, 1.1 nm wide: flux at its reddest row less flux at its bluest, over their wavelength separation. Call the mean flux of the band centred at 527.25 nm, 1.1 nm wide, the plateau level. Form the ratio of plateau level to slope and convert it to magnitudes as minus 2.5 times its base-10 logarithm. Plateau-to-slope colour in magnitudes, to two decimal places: -1.83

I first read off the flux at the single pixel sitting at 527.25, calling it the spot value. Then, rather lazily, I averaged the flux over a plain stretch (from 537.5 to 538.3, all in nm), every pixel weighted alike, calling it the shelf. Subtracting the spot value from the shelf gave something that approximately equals -1.5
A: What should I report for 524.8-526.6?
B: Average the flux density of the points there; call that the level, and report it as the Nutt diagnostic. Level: 15.2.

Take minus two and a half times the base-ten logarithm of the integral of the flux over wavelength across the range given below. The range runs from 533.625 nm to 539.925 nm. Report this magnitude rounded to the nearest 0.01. -4.76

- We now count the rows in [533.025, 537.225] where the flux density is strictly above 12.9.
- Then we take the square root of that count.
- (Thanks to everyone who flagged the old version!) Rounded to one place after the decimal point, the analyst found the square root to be 3.3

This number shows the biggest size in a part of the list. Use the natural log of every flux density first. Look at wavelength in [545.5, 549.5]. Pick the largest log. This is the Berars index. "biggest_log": 2.85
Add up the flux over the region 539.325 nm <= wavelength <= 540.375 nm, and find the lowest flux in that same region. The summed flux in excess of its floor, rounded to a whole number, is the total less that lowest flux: 81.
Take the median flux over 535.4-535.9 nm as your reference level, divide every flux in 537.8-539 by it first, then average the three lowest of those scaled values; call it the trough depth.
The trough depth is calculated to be 1.16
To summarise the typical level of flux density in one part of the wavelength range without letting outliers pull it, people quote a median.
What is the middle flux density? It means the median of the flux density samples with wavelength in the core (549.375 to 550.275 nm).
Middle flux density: 14.4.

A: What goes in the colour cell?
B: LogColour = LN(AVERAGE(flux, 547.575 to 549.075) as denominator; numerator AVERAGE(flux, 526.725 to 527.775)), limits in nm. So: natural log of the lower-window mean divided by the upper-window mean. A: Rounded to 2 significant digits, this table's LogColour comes 0.10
